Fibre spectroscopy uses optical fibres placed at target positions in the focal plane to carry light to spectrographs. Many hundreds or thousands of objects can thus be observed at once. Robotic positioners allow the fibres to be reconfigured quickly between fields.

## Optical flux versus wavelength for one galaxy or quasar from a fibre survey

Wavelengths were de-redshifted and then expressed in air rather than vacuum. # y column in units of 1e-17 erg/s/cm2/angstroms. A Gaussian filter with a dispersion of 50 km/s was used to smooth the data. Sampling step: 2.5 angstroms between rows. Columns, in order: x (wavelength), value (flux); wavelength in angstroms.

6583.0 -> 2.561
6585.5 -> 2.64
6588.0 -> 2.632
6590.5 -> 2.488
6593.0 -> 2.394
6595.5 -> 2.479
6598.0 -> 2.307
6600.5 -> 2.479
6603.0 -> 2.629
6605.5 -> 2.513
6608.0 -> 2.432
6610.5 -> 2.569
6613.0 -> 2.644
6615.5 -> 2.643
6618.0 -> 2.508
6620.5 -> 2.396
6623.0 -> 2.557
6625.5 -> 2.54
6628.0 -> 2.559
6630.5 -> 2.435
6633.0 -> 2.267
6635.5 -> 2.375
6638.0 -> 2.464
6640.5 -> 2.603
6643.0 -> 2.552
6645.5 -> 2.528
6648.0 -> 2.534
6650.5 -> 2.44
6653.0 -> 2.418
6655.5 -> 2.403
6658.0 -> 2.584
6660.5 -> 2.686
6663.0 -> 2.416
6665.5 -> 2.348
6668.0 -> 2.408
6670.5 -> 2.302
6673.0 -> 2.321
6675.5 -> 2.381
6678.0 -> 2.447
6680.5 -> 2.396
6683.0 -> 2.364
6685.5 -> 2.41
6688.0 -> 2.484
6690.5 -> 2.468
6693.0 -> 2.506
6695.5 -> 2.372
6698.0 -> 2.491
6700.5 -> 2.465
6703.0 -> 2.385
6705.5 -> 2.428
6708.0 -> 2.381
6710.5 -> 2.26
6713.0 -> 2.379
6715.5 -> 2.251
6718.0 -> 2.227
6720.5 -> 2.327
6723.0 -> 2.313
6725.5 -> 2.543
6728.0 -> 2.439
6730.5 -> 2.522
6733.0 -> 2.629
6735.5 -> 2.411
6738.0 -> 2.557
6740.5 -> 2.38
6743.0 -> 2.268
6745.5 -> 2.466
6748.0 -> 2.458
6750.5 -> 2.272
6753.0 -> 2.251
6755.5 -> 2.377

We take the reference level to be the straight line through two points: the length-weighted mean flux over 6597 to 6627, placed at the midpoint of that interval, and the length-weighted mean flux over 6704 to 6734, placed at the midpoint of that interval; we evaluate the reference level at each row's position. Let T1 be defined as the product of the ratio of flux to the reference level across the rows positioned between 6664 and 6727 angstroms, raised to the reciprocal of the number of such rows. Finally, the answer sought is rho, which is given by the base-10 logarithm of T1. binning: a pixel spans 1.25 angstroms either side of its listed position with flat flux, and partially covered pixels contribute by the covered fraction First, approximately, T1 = 0.986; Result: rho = -0.006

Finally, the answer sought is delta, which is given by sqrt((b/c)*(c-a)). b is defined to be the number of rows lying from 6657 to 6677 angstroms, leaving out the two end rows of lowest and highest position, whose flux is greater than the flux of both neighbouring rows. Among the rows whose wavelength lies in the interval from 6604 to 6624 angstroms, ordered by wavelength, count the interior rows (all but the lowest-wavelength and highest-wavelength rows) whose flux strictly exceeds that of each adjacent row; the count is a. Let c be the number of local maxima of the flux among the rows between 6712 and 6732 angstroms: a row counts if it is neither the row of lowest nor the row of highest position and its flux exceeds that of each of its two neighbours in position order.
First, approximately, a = 1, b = 2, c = 2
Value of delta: 1.0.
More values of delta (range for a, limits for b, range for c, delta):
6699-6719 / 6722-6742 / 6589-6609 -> 0.0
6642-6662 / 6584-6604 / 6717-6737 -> 0.8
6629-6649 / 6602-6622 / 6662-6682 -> 0.7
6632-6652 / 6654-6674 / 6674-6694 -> 0.0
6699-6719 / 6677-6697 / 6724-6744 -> 0.0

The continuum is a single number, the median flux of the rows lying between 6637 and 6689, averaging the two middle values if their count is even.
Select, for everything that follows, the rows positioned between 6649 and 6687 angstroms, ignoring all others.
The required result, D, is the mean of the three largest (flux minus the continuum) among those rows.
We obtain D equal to 0.15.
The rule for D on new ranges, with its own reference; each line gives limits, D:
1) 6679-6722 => 0.08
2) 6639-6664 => 0.21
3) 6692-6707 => 0.07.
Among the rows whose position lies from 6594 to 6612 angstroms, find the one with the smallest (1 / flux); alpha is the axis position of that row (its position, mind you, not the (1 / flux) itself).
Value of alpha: 6603.0 angstroms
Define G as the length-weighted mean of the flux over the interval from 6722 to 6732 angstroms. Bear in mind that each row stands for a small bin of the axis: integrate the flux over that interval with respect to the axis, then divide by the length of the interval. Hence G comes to 2.46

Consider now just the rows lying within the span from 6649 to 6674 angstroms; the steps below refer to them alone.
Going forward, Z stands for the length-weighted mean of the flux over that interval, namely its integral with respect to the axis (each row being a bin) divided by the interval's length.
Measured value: 2.435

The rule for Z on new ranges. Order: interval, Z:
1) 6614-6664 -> 2.497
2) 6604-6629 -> 2.537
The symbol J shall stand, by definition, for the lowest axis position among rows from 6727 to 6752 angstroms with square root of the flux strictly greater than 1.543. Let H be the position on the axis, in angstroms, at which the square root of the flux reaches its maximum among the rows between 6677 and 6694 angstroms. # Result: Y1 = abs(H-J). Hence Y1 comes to 35.0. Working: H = 6693.0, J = 6728.0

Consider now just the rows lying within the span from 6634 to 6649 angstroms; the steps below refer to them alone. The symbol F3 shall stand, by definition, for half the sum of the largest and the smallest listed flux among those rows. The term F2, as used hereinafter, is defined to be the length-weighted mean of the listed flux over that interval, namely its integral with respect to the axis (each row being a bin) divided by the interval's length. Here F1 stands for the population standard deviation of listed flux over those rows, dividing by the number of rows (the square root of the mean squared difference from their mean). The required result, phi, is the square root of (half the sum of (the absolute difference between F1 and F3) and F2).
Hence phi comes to 1.57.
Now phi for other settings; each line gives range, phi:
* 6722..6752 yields 1.55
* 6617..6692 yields 1.55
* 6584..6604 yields 1.56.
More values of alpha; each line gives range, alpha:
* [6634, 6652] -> 6640.5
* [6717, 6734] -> 6733.0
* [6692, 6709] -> 6693.0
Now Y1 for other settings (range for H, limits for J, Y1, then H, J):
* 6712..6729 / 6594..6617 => 130.0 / 6725.5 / 6595.5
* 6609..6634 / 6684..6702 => 72.5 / 6613.0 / 6685.5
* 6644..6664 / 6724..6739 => 65.0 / 6660.5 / 6725.5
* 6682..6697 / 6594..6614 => 97.5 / 6693.0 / 6595.5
